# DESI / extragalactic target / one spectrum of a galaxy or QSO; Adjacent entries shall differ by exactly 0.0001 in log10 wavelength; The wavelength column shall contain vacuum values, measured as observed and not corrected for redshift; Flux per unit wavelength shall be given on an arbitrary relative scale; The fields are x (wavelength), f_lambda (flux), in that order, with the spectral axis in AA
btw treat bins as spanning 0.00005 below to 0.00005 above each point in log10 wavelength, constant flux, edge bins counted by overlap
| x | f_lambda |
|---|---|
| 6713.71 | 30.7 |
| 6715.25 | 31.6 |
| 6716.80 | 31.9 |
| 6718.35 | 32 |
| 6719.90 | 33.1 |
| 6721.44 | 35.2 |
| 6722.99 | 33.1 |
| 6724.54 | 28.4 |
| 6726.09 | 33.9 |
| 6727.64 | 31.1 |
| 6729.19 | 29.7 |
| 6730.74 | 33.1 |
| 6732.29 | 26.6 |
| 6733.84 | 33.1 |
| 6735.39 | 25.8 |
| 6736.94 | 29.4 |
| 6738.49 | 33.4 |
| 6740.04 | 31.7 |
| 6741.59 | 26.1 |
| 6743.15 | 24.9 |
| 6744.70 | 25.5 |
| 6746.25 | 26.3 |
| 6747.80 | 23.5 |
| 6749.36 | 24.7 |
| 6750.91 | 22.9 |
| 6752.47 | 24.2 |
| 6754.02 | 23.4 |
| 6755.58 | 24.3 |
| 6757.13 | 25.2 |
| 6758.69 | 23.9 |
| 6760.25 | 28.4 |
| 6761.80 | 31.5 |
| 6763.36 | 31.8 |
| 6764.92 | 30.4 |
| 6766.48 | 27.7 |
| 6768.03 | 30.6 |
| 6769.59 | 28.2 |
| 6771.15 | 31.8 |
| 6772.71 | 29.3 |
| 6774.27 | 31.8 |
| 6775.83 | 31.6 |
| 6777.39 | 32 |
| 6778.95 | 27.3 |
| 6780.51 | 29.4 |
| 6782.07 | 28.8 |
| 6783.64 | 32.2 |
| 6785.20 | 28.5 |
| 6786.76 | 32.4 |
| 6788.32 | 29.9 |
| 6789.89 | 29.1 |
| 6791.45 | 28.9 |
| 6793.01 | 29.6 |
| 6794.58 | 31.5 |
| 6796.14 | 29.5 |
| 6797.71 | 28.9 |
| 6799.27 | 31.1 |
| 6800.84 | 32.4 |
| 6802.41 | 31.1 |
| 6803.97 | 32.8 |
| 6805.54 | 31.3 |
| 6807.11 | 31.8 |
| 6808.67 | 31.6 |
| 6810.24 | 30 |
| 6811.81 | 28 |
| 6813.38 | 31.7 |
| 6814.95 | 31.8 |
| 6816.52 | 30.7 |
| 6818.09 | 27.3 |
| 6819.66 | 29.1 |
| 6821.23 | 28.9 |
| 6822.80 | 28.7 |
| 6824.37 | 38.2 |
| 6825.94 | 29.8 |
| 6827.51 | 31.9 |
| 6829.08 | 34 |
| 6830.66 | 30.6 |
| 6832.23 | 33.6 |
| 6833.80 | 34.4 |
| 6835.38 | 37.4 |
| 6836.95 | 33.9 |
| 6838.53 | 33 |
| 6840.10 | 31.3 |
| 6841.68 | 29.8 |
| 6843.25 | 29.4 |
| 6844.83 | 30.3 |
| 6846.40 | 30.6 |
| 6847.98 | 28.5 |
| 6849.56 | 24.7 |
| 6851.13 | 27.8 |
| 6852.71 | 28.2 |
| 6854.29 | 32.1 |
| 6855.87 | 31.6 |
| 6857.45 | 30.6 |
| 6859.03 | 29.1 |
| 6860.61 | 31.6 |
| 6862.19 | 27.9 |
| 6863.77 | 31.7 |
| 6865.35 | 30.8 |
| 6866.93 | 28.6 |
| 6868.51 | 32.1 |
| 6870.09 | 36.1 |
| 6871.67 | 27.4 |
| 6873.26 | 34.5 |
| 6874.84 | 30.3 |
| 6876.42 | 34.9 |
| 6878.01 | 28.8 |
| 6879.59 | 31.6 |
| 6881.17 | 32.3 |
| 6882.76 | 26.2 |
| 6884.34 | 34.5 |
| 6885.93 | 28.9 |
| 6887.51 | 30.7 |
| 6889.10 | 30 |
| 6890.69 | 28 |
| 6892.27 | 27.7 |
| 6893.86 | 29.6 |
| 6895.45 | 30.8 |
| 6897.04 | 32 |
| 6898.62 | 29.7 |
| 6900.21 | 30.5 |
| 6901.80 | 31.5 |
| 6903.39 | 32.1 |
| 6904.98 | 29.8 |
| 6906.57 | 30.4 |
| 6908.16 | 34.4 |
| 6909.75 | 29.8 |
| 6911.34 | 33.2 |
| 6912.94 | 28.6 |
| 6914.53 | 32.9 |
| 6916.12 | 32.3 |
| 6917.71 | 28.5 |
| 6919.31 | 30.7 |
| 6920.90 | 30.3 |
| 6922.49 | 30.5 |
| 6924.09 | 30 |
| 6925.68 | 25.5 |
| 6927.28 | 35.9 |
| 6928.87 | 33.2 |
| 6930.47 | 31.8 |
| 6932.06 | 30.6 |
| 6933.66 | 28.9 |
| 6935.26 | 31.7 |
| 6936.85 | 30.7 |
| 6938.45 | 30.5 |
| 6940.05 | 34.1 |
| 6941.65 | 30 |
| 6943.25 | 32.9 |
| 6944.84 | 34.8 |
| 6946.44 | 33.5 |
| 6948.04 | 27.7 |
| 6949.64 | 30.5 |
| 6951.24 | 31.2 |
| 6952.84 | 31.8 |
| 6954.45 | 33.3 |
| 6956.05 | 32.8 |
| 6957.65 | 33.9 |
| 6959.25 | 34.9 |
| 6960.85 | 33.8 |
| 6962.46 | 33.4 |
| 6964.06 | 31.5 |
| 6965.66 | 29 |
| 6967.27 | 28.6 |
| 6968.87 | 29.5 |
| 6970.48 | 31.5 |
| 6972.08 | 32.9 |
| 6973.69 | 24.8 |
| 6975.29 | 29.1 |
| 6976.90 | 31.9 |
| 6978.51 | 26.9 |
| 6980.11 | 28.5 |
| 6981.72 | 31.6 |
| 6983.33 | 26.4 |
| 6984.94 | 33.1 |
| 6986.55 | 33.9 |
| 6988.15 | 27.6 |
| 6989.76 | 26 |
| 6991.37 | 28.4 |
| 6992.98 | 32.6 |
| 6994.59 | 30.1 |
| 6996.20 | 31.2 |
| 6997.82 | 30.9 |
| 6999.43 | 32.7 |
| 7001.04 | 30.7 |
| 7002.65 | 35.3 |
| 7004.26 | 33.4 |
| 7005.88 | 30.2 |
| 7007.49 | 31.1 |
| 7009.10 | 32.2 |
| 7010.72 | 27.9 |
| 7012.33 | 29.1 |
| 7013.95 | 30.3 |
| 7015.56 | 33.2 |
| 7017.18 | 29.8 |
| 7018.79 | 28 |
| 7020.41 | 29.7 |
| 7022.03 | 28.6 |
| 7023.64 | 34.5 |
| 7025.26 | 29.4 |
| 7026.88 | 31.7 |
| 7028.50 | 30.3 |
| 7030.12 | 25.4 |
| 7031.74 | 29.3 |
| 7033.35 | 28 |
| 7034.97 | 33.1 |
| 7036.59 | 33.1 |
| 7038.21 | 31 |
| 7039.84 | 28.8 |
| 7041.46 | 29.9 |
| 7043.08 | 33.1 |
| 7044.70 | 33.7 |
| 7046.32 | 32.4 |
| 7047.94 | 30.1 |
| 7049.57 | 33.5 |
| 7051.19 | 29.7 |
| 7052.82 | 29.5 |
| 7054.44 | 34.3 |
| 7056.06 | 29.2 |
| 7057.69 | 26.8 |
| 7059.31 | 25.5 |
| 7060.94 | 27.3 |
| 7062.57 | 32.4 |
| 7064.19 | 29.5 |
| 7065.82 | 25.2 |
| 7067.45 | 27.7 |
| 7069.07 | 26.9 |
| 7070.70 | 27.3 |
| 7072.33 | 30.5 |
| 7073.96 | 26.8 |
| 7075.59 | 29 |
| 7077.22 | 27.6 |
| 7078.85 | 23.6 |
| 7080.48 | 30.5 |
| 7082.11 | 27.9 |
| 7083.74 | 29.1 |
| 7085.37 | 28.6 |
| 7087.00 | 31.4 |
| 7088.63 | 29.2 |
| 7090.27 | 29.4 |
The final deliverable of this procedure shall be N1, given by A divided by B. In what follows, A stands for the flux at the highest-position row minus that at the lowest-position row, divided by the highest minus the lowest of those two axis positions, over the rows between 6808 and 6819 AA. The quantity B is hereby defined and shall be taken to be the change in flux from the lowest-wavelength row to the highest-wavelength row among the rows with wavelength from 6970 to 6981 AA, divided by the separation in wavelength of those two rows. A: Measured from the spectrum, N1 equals 1.5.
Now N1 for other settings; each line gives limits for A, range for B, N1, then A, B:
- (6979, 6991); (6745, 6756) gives 1.2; -0.3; -0.21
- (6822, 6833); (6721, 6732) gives -2.3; 0.5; -0.23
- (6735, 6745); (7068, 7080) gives 0.1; 0.0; -0.34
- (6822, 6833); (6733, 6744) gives -0.6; 0.5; -0.88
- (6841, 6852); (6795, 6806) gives -1.1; -0.2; 0.19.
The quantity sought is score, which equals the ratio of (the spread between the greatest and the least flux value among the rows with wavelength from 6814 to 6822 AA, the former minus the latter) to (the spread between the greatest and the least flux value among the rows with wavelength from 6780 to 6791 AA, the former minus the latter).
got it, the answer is 1.2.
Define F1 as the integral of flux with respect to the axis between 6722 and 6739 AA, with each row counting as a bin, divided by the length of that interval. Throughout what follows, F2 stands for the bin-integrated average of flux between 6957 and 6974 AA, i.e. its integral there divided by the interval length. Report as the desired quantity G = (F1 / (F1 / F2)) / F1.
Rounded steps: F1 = 30.7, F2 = 31.4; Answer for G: 1.02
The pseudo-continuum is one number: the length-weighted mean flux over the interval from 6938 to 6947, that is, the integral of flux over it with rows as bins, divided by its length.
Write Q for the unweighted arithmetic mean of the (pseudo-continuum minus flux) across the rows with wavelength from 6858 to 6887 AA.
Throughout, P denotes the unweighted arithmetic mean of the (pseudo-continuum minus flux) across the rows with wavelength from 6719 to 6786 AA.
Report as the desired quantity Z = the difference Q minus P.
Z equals -2.0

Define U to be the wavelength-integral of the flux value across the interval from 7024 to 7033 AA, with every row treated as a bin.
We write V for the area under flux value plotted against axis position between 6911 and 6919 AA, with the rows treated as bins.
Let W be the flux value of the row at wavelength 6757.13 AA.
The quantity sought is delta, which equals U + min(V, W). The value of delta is 290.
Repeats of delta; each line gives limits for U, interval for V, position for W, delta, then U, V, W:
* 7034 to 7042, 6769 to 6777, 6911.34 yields 282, 249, 245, 33.2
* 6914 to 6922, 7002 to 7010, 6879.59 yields 279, 247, 259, 31.6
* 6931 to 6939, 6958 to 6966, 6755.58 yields 269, 244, 263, 24.3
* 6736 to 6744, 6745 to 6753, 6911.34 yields 265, 232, 195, 33.2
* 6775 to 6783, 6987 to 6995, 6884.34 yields 273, 239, 233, 34.5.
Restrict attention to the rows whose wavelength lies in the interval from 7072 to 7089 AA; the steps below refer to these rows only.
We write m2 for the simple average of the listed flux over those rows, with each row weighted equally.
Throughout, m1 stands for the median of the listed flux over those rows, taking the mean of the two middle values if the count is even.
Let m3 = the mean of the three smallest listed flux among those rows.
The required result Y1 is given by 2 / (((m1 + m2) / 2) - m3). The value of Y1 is 0.72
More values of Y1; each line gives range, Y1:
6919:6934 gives 0.80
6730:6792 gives 0.37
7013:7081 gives 0.41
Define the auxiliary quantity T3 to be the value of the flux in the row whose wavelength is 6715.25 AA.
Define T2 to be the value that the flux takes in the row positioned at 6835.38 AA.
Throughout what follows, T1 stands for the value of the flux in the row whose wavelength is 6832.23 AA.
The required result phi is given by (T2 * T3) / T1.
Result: 35.2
